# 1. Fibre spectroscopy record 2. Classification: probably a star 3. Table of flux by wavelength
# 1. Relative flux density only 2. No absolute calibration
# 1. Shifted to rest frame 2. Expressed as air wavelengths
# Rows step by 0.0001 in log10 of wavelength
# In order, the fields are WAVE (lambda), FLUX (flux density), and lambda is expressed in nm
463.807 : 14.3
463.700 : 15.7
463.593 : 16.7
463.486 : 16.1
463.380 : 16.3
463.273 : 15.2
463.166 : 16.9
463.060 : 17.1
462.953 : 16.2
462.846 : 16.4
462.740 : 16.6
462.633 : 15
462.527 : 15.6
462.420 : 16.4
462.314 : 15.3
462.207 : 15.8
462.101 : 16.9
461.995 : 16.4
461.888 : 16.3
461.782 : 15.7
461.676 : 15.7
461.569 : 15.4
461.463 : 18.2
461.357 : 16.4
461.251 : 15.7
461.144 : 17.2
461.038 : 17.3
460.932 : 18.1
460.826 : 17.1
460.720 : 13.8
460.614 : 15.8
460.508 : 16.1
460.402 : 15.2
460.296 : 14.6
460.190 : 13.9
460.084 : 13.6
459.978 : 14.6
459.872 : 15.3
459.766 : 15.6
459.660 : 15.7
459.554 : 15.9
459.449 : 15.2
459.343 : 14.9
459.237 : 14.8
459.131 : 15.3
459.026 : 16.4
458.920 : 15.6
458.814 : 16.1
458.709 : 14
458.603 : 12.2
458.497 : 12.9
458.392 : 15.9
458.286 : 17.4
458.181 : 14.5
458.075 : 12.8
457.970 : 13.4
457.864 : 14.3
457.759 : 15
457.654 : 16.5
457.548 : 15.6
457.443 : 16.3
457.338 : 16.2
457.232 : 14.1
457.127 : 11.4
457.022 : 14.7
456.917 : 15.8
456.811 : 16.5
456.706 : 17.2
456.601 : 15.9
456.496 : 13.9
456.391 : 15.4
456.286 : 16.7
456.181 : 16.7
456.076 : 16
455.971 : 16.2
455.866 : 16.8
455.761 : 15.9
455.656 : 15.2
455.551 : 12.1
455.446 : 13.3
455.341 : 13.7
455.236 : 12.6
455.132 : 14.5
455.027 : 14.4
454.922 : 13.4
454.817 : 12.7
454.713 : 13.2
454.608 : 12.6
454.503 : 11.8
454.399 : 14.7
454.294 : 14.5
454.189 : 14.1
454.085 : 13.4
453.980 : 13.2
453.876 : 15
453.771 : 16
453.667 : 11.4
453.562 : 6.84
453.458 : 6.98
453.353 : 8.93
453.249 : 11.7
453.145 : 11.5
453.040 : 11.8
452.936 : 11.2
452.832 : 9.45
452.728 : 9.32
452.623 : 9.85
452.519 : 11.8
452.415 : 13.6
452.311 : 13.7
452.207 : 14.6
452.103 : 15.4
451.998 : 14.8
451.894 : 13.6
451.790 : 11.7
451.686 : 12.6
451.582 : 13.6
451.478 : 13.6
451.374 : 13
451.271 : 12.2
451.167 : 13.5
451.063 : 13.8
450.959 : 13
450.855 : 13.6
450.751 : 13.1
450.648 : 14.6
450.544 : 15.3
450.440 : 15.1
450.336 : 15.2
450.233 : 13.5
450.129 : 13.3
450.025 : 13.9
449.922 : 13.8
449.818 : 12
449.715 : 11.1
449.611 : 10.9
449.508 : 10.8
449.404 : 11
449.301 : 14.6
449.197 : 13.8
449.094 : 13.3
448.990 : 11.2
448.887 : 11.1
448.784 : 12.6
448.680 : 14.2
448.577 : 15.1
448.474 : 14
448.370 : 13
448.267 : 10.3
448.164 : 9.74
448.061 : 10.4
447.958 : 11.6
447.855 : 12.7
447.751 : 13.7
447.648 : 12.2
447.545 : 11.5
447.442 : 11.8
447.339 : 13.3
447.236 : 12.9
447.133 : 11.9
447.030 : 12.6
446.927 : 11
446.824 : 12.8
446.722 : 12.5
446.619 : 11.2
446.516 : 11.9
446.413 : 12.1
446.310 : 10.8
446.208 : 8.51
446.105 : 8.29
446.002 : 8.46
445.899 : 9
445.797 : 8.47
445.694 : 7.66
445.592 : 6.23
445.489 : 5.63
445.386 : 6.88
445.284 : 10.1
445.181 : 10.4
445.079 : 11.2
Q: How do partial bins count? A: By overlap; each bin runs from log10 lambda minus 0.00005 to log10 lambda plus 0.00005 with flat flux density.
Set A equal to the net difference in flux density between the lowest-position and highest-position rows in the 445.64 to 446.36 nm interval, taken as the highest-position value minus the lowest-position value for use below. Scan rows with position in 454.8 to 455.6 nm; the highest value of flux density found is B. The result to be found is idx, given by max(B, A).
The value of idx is 14.5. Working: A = 3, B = 14.5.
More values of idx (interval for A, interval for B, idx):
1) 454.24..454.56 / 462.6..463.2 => 17.1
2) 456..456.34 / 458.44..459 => 16.1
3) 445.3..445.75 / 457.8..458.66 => 17.4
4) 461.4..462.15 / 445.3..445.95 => 9.0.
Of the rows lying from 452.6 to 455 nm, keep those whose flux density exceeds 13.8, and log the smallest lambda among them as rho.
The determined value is 453.771 nm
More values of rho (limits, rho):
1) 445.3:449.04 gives 448.474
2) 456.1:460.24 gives 456.181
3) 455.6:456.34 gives 455.656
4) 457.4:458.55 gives 457.443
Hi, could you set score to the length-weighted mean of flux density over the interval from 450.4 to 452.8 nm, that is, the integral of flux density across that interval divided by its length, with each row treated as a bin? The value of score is 13.2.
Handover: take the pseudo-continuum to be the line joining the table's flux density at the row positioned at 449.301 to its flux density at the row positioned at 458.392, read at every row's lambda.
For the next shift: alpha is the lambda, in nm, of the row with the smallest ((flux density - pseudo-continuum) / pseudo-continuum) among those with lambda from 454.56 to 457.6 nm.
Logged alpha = 457.127 nm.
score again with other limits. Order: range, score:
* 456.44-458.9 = 14.9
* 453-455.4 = 12.6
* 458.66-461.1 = 15.4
